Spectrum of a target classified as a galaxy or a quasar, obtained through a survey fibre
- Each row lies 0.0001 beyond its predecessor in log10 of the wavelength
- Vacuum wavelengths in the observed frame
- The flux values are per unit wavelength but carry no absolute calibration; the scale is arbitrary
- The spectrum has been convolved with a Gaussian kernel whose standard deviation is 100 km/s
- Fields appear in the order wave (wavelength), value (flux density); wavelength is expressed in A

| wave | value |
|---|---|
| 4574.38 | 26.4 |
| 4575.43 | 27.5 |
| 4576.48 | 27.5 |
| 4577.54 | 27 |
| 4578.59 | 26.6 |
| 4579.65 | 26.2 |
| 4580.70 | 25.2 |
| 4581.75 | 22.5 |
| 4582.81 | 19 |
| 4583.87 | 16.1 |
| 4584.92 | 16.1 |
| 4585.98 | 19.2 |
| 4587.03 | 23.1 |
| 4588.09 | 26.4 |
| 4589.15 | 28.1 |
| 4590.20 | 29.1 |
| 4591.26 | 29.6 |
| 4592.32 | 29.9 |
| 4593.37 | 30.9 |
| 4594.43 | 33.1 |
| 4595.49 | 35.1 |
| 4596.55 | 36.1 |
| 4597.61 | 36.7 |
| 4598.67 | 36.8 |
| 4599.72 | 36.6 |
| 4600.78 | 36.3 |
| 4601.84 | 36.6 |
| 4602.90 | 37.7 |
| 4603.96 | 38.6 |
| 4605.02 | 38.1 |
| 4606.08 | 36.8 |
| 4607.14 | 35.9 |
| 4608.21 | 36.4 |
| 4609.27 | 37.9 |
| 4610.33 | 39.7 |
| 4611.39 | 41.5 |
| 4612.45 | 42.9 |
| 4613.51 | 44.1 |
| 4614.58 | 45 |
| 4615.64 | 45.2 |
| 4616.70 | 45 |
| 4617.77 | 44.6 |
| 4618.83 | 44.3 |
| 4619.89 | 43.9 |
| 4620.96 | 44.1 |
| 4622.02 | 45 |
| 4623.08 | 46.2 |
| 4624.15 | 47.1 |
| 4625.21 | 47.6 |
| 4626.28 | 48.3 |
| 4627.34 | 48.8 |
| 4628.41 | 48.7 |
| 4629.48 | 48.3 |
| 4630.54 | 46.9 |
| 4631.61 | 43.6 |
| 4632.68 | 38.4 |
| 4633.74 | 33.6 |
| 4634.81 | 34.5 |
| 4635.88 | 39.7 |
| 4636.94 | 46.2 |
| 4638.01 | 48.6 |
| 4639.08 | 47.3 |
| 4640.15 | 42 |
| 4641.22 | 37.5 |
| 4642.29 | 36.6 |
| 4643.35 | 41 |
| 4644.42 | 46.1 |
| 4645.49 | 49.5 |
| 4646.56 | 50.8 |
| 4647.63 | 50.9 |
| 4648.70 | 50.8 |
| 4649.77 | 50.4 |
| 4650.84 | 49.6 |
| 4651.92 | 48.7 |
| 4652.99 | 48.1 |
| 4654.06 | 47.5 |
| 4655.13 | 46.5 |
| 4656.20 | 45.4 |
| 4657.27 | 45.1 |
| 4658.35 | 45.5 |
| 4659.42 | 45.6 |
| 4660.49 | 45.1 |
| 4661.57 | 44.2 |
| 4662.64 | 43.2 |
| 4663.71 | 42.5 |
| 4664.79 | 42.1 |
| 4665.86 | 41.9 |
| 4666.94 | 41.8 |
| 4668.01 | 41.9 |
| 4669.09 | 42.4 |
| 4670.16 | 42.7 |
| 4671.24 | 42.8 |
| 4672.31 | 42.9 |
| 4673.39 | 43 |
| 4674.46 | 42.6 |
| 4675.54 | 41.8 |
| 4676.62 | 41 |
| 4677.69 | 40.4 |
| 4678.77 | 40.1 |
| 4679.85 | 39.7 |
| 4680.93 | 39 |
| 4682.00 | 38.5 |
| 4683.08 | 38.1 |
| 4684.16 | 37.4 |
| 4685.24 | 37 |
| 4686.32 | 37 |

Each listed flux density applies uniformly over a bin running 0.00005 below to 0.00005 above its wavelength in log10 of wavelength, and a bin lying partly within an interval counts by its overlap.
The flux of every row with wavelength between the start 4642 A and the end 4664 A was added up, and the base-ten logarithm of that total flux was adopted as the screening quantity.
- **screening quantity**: 2.99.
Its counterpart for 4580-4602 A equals 2.78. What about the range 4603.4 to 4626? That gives 2.95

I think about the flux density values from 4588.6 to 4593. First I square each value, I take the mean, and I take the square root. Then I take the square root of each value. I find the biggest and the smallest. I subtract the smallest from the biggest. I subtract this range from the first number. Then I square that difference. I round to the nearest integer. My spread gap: 842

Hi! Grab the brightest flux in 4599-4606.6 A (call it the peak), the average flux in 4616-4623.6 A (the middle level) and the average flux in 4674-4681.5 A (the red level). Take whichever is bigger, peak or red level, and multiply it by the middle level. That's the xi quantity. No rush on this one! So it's 1819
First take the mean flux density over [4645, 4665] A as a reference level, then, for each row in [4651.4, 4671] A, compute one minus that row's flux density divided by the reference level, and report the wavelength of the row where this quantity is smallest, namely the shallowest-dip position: 4651.92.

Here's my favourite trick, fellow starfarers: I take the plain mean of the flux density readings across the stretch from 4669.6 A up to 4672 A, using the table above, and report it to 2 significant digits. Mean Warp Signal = 43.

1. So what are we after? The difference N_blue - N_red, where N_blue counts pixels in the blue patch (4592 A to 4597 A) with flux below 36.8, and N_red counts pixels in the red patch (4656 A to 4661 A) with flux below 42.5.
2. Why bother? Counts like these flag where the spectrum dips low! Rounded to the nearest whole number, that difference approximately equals 5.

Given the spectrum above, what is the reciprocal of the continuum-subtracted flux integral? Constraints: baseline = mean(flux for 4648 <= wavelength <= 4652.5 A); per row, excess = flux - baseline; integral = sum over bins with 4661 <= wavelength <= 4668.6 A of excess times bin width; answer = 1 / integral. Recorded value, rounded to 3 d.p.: -0.018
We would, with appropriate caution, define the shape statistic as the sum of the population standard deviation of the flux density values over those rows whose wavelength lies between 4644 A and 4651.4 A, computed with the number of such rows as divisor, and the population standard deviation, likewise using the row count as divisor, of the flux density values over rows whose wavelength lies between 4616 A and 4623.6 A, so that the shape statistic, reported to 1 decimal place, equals 2.3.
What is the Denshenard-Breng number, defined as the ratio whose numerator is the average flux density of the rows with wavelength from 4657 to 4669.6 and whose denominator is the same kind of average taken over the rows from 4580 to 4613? 1.36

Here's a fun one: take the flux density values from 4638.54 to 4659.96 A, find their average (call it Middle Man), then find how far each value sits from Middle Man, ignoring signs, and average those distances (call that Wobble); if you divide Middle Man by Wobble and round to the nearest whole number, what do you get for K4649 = 15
